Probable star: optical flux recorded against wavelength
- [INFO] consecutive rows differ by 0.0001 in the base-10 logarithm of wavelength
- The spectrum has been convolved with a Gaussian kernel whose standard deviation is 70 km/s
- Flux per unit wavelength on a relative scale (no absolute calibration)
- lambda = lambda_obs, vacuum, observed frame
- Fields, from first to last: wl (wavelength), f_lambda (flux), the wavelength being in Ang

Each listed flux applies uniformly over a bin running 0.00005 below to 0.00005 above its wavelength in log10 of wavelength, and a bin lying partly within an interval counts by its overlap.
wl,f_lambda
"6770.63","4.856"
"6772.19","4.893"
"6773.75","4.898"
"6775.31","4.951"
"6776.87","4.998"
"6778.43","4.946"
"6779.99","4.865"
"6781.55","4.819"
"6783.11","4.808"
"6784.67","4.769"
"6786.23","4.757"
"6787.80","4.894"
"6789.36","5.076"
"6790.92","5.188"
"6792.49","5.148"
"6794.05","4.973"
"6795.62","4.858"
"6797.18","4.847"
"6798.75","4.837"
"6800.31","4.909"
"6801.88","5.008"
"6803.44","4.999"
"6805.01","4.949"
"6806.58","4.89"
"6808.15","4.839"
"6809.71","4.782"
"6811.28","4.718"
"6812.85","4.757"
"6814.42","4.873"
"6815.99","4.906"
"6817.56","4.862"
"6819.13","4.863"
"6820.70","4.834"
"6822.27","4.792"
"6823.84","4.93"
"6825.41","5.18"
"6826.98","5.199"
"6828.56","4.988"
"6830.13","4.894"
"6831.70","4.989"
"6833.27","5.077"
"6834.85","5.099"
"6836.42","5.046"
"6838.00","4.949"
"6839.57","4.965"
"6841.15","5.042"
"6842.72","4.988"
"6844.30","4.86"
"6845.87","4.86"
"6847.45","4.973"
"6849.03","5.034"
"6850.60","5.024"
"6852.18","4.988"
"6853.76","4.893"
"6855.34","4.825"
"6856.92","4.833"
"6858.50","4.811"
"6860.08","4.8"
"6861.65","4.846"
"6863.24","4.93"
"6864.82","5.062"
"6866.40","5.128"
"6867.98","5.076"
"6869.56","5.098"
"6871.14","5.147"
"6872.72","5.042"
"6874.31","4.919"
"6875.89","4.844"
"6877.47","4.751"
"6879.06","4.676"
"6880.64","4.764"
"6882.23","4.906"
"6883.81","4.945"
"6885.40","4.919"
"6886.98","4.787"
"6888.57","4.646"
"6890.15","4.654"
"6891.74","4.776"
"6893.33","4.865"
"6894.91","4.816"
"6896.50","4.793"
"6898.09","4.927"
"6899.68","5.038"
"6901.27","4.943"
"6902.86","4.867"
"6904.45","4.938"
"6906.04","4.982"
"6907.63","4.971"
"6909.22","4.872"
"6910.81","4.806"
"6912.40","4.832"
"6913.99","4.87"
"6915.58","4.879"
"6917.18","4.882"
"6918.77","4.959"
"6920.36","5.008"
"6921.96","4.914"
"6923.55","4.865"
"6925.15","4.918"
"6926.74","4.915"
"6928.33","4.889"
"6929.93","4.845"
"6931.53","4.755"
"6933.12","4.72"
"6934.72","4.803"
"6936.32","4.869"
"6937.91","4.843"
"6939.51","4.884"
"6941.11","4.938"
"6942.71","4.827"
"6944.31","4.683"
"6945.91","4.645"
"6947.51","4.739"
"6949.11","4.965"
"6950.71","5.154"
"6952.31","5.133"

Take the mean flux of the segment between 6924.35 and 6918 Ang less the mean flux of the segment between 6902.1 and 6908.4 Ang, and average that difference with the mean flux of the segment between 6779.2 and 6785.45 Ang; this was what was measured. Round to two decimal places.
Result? 2.41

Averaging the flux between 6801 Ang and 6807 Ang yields 4.96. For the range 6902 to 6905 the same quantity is 4.90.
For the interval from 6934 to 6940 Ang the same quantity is 4.85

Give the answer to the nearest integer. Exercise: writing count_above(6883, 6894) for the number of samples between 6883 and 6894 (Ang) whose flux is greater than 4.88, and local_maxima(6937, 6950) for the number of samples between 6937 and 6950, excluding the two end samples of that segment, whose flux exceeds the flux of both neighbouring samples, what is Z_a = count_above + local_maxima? 3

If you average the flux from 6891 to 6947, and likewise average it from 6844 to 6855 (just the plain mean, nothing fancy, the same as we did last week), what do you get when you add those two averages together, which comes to 9.81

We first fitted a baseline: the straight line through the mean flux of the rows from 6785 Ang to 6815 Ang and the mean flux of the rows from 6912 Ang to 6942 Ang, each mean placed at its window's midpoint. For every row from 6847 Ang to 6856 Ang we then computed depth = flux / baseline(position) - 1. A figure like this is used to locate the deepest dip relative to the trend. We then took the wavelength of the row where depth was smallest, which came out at 6855.34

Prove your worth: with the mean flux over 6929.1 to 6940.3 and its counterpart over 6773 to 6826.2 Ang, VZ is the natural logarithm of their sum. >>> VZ 2.274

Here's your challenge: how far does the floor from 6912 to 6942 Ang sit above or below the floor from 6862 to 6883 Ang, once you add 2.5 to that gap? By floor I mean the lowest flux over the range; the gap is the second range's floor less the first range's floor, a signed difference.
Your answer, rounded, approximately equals 2.54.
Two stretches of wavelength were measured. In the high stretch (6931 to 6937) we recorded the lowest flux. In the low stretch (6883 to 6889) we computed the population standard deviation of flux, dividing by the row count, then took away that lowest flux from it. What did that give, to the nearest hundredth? -4.60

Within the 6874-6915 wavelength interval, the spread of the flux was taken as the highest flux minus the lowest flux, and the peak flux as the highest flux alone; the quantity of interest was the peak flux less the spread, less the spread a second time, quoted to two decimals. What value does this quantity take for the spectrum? 4.25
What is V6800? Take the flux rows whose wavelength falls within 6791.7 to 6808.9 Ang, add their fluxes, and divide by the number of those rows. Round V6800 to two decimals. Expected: 4.93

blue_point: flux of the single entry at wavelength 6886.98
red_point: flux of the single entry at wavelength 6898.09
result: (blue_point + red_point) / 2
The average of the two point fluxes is 4.86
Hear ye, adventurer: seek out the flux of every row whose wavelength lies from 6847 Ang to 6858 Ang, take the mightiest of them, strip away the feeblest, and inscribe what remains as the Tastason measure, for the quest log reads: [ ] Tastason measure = 0.21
